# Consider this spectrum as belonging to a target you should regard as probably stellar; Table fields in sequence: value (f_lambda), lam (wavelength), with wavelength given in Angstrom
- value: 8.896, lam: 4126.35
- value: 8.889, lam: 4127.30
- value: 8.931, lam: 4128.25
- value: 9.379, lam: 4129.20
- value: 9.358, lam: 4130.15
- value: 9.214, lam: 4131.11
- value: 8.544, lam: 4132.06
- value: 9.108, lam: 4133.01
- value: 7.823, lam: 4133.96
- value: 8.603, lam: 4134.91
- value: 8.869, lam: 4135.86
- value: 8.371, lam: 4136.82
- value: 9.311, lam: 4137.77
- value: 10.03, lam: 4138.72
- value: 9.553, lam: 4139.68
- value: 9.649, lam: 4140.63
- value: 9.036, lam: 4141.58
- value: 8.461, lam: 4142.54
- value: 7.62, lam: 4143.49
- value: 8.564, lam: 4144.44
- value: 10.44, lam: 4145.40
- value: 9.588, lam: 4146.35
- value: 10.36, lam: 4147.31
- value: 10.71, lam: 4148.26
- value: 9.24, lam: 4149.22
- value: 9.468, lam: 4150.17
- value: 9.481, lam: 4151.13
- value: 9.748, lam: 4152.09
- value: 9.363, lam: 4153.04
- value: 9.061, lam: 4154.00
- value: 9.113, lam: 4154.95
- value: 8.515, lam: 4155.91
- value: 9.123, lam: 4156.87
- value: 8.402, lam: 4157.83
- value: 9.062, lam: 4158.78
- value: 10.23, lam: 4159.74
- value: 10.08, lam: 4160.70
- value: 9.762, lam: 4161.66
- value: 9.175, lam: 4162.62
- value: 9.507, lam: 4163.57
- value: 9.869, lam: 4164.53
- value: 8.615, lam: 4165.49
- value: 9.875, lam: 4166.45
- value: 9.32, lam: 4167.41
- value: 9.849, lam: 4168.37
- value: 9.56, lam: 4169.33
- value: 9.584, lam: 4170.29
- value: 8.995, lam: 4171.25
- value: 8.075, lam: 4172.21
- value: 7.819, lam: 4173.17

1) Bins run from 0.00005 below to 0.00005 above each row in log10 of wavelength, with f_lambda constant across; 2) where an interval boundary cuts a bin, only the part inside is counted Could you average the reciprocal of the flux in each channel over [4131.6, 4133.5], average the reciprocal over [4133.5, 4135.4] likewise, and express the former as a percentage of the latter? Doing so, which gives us 93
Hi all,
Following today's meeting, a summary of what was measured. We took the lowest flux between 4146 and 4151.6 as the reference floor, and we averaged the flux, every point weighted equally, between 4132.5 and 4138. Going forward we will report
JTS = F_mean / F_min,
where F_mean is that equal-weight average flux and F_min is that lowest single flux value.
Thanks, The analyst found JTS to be 0.94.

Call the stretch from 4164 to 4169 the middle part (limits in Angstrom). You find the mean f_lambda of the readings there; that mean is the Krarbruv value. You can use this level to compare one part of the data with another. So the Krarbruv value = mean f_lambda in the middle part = 9.5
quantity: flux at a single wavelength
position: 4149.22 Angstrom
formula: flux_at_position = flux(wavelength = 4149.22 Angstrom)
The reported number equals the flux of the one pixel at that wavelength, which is 9.24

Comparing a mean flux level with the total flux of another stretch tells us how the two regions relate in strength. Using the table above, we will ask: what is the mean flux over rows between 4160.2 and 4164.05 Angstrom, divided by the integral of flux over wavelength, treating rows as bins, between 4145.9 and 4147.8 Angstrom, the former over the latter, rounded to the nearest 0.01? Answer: 0.51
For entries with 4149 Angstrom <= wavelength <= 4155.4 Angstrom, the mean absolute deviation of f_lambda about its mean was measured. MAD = 0.18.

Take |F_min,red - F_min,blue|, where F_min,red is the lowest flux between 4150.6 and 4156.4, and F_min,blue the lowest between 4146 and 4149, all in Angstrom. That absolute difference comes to 1.1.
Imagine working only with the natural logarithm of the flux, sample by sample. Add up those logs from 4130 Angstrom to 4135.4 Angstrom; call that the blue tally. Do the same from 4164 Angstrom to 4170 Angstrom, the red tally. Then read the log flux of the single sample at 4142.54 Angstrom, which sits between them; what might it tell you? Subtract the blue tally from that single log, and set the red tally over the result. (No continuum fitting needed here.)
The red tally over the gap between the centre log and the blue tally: -1.24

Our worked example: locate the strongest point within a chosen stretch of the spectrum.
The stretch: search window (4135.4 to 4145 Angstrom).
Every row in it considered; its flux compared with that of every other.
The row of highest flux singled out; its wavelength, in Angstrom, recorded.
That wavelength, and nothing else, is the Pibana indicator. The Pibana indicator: 4138.72 Angstrom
